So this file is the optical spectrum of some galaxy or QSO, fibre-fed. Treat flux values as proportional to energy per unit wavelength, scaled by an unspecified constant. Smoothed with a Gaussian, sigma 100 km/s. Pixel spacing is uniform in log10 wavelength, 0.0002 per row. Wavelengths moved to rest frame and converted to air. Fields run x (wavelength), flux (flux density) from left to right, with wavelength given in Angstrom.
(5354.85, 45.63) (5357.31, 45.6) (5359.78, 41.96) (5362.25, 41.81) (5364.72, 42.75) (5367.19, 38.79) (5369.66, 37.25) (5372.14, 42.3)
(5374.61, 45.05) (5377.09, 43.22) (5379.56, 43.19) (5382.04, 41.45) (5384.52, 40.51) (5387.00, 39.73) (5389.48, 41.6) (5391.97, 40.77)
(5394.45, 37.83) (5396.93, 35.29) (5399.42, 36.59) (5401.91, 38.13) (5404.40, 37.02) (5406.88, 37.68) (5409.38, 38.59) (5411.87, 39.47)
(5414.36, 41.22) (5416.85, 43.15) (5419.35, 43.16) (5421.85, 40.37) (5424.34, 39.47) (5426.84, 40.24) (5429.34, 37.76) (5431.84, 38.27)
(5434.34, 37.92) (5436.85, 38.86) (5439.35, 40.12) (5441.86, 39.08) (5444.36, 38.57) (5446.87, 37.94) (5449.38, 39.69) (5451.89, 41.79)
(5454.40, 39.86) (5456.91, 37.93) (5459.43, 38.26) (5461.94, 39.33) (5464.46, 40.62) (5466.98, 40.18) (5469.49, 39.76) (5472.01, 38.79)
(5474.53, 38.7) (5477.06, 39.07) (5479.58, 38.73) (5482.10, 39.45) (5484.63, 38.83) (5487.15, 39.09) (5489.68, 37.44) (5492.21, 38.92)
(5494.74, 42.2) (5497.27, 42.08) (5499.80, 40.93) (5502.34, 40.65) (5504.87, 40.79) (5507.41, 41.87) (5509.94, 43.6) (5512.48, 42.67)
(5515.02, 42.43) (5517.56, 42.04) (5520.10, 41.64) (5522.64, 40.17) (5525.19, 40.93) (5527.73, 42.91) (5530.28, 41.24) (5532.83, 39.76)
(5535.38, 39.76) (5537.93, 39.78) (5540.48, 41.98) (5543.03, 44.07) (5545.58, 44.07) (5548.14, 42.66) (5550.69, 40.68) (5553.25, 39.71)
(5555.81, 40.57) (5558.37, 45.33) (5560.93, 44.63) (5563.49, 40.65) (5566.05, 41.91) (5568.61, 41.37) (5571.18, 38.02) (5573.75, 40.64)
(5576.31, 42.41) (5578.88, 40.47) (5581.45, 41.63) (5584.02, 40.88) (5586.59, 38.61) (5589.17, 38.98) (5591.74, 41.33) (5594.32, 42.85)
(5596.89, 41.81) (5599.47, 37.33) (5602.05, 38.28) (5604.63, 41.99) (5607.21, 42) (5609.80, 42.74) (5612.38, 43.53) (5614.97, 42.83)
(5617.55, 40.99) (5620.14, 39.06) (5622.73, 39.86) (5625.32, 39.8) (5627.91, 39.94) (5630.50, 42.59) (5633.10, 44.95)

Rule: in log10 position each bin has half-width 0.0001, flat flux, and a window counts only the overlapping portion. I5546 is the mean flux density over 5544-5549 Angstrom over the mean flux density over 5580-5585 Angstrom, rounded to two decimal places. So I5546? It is 1.05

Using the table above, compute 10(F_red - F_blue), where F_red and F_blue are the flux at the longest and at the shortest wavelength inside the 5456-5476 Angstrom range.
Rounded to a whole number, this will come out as 8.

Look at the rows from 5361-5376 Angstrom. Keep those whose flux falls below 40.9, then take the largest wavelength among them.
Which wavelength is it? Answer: 5369.66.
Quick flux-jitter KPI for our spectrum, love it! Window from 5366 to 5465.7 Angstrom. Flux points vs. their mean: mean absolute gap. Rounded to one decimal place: 1.7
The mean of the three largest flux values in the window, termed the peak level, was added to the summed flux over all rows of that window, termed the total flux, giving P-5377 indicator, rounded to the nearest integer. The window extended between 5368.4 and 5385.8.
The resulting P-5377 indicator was 337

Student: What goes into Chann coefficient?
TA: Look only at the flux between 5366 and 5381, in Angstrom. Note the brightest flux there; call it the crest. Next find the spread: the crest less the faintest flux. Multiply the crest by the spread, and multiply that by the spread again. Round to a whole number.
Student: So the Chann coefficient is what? 2741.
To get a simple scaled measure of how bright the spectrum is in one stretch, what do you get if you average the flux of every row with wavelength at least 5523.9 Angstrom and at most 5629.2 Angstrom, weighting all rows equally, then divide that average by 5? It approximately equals 8.23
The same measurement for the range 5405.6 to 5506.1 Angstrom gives 7.92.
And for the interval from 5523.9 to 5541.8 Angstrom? 8.18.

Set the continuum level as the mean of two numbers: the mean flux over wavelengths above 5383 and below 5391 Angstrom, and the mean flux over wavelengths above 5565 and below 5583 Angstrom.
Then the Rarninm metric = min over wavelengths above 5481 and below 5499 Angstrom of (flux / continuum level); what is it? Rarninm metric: 0.92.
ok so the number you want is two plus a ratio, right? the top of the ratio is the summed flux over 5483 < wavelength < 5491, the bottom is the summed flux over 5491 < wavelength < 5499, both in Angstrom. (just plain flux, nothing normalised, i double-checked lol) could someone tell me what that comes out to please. 2.94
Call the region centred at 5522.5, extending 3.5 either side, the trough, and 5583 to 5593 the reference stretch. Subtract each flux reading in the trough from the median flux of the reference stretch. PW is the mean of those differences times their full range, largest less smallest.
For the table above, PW -1.4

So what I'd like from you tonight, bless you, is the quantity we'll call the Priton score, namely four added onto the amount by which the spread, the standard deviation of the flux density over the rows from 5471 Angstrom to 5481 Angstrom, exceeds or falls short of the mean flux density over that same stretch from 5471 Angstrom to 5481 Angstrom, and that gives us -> -34.7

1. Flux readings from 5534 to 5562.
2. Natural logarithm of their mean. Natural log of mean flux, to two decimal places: 3.74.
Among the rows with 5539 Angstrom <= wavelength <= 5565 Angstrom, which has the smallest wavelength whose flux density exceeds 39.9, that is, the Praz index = 5540.48 Angstrom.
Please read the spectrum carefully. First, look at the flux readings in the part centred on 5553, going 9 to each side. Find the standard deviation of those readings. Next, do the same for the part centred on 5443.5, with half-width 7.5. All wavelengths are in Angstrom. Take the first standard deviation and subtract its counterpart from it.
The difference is 1.4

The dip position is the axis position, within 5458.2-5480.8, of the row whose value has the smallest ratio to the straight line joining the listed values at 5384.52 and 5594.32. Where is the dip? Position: 5459.43 Angstrom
